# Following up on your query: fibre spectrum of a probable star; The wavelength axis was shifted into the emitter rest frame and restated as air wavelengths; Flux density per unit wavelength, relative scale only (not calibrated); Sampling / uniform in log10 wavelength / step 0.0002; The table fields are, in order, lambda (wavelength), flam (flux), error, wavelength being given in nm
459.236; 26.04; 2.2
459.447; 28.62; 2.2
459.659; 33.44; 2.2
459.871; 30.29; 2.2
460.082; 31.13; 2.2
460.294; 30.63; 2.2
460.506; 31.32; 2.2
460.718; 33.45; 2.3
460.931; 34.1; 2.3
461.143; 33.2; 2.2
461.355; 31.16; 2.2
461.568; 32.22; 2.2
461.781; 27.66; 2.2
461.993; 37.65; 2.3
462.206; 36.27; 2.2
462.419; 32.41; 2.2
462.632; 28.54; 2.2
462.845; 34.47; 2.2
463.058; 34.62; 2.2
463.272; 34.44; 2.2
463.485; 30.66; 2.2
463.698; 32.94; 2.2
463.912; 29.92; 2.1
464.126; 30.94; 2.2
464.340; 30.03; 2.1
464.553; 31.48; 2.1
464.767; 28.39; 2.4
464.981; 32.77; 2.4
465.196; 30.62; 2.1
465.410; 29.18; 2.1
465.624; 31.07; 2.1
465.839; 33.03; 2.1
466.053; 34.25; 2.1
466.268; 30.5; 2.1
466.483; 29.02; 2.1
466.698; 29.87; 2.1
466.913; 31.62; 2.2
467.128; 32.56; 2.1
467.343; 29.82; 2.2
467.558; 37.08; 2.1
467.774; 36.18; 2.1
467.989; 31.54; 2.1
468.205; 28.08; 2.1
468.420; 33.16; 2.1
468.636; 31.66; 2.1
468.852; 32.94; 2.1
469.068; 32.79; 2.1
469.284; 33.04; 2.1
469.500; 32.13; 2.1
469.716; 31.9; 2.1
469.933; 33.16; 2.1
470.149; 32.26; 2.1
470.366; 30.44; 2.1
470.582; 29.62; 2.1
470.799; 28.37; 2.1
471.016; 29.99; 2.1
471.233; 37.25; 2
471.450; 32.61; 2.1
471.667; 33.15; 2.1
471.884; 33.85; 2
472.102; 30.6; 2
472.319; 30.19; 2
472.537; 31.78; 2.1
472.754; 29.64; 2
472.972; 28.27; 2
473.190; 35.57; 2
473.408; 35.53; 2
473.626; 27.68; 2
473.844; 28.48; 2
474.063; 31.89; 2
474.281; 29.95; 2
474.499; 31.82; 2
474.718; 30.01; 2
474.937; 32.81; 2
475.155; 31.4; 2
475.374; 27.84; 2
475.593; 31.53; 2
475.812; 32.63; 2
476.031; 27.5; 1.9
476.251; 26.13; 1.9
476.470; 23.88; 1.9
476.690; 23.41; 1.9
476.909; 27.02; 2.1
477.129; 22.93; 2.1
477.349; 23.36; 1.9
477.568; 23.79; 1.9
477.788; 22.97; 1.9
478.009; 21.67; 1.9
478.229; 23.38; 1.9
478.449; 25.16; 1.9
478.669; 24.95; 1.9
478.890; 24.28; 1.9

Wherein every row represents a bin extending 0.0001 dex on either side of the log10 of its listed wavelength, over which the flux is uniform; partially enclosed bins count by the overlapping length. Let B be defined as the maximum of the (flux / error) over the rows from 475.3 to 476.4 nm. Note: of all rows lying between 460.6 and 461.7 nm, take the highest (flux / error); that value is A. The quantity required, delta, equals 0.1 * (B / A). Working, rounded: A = 15.1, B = 16.3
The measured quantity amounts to 0.108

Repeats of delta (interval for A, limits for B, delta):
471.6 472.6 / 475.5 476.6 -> 0.096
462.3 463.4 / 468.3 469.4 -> 0.100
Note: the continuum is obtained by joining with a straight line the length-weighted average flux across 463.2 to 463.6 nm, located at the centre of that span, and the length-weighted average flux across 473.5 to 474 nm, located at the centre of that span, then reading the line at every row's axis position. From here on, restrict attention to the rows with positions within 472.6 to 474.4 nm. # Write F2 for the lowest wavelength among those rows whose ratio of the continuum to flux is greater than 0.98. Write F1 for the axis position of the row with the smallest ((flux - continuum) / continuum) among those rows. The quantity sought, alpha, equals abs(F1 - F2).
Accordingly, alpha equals 0.65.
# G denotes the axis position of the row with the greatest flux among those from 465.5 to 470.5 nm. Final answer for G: 467.558 nm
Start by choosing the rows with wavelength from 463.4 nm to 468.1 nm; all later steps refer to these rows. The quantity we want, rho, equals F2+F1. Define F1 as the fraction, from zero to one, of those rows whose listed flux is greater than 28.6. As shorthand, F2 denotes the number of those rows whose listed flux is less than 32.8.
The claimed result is 18.0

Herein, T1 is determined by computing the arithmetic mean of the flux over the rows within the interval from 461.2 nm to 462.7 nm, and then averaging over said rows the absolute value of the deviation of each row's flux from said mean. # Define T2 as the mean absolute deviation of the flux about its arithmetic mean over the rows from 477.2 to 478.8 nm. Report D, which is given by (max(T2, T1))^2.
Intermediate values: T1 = 2.7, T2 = 0.9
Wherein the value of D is 7.4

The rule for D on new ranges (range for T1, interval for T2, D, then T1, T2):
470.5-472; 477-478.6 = 5.7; 2.4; 0.7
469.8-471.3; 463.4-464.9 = 5.1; 2.3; 1.0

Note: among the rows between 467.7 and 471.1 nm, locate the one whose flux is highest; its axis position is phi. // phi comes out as 467.774 nm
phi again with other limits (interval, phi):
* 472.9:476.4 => 473.190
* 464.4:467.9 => 467.558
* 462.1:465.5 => 462.206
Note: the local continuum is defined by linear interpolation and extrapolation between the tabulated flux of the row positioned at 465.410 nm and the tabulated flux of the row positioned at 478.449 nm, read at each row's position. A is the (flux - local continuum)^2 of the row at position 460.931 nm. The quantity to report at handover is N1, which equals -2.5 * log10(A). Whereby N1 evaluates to -2.7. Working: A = 12.5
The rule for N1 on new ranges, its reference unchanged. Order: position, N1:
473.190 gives -4.7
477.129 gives -2.1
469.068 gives -3.4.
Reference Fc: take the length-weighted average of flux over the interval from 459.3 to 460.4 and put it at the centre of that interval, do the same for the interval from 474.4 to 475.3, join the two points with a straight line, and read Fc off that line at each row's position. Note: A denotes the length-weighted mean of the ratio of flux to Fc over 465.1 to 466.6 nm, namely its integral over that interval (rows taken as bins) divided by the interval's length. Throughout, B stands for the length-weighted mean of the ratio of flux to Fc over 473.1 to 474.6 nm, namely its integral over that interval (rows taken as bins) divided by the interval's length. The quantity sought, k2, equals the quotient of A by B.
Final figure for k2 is 1.0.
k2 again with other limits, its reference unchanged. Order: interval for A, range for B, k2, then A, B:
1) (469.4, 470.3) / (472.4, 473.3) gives 1.0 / 1.04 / 1.00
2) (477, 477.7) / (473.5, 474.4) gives 0.8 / 0.75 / 0.95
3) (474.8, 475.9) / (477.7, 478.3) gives 1.4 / 0.99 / 0.72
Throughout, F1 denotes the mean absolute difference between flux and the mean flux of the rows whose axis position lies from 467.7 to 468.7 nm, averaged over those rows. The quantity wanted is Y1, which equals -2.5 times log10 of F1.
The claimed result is -0.8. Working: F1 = 2.0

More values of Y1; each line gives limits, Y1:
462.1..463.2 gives -0.9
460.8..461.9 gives -0.6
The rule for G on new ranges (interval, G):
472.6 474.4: 473.190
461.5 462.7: 461.993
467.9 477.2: 471.233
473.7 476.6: 474.937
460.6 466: 461.993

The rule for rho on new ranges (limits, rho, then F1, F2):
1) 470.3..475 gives 16.8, 0.82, 16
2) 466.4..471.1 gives 16.9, 0.91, 16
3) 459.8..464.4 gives 13.9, 0.91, 13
